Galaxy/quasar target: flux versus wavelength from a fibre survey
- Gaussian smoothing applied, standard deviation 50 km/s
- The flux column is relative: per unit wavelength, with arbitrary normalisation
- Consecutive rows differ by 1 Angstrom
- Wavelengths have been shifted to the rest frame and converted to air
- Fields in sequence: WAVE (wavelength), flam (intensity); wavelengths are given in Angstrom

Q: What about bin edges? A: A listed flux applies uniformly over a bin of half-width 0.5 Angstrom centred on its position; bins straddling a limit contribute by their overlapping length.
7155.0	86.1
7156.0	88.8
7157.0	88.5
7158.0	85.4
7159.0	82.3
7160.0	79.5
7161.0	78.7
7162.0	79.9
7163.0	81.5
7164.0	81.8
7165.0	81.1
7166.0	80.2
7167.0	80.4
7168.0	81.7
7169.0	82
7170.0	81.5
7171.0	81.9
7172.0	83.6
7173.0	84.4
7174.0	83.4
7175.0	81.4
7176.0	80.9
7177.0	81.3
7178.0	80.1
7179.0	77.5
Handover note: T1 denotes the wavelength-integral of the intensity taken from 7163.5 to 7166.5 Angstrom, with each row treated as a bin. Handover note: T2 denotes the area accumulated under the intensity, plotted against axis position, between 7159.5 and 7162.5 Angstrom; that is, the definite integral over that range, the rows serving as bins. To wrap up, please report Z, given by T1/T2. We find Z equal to 1.02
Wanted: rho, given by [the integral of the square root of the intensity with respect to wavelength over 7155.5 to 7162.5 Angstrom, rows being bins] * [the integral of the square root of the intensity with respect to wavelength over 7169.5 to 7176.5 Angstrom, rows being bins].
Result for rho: 4059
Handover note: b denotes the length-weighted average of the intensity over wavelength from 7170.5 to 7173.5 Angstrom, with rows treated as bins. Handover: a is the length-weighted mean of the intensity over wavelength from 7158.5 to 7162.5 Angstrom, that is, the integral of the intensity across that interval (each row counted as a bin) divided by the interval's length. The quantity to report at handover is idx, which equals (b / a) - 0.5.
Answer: 0.54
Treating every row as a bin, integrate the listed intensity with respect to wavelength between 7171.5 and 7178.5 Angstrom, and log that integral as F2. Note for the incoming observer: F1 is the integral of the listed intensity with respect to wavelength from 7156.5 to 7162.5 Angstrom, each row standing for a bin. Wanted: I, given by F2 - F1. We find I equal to 81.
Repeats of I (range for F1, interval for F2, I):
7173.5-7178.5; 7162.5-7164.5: -244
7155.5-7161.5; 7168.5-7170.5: -340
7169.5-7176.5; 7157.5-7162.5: -171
